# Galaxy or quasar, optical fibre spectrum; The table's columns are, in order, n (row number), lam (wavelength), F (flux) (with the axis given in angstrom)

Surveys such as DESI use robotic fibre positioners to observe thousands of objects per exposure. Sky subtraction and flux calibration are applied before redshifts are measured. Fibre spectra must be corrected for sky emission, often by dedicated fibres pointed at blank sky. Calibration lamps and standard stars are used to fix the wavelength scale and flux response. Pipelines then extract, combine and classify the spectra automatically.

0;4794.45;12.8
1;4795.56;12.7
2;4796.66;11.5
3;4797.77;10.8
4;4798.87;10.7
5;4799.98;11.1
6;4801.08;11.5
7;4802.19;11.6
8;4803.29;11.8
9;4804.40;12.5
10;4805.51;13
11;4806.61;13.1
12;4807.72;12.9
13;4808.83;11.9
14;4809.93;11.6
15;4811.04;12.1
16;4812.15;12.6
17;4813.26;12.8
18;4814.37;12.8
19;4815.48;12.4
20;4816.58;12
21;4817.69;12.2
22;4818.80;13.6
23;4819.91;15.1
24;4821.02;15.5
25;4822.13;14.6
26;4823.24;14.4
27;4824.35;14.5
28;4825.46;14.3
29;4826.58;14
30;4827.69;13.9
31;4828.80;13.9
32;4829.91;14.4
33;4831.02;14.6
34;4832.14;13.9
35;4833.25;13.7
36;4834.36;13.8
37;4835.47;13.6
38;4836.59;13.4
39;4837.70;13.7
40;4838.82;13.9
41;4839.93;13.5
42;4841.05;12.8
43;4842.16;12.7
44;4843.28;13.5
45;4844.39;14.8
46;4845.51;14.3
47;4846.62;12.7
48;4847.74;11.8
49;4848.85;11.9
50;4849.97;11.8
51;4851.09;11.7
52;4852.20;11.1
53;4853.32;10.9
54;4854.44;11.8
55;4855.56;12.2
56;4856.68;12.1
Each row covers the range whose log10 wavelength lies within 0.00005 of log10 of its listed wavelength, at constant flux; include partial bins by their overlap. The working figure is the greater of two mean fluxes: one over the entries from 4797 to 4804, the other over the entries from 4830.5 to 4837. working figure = 13.8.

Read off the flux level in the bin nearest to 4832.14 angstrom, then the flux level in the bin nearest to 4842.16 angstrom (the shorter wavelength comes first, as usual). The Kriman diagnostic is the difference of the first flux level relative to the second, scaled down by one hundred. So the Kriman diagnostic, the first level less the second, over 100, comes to 0.012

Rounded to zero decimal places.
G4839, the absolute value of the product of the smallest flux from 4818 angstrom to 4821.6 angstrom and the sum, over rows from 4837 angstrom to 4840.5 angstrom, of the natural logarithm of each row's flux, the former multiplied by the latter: 107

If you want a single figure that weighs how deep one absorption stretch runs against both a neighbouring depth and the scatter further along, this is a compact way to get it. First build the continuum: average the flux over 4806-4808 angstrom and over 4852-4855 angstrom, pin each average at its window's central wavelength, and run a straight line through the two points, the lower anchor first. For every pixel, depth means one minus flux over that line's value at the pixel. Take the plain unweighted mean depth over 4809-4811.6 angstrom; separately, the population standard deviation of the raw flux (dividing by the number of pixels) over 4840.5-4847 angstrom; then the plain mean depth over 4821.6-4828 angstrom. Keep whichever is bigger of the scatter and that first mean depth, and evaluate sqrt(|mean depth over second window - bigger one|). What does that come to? 1.0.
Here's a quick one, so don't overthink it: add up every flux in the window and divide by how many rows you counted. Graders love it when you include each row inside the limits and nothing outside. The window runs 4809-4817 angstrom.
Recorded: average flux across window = 12.3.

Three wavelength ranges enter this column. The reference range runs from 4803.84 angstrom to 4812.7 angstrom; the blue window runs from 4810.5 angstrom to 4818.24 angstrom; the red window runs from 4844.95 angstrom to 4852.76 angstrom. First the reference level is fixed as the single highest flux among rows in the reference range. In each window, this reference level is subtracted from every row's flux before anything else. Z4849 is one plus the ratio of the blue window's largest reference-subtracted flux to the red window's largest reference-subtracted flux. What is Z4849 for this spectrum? 0.75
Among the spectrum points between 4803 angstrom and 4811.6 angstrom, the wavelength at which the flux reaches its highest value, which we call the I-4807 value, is 4806.61 angstrom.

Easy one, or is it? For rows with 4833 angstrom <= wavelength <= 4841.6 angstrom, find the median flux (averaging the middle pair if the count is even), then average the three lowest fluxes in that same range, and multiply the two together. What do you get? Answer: 181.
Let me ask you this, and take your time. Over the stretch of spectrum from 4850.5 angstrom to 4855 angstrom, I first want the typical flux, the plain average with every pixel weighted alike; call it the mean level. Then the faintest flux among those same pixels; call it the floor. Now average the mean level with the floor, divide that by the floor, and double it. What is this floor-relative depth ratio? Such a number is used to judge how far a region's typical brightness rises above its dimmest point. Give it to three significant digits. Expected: 2.04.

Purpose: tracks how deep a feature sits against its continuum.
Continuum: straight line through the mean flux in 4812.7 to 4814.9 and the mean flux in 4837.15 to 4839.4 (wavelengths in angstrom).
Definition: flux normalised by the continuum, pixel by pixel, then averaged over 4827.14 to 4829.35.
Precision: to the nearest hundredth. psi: 1.04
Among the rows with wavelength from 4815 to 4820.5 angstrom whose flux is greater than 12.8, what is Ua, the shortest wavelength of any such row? 4818.80 angstrom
